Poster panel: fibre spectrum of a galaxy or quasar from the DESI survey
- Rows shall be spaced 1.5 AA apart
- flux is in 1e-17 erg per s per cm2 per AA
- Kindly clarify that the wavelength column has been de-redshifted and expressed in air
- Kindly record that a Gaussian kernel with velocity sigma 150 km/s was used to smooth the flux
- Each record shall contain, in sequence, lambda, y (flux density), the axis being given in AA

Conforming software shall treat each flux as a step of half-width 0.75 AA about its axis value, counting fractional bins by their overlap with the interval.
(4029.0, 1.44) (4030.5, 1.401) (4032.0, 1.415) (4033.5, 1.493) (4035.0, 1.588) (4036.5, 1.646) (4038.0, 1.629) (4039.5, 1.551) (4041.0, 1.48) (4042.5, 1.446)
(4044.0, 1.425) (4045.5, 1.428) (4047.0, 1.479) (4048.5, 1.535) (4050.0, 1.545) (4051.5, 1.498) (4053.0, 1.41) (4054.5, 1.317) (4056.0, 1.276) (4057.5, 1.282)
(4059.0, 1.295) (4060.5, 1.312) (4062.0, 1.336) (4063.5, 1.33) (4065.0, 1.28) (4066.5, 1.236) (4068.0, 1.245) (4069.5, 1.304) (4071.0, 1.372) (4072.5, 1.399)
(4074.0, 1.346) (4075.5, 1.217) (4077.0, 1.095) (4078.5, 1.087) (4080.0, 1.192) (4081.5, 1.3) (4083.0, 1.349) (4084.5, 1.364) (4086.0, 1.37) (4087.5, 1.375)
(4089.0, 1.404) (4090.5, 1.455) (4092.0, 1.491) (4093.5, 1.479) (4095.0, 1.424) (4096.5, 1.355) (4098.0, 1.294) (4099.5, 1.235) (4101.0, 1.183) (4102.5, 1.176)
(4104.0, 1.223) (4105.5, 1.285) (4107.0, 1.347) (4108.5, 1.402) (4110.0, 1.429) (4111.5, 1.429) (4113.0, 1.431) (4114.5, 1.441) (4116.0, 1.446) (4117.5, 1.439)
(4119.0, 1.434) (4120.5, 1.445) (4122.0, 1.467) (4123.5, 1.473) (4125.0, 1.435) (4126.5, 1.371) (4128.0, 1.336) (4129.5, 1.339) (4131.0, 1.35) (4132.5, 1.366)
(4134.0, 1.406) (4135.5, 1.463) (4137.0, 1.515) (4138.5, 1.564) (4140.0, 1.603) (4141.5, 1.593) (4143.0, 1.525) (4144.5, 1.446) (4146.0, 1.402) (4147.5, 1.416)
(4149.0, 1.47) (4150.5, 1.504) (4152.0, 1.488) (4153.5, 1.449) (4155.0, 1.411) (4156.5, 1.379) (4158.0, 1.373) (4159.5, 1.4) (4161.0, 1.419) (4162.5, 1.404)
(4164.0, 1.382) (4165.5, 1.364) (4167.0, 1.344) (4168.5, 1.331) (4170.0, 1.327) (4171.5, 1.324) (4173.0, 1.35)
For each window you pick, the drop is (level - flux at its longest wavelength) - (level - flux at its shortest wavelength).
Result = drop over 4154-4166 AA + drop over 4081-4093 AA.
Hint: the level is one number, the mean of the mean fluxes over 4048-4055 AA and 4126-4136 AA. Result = -0.14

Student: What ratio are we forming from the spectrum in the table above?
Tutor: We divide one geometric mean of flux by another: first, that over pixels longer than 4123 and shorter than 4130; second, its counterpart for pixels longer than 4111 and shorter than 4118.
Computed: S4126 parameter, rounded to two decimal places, 0.97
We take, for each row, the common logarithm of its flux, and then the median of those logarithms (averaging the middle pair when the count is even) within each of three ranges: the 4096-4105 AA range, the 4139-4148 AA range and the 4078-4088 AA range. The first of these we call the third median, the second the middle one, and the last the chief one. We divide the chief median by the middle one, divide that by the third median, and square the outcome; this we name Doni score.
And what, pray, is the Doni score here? 71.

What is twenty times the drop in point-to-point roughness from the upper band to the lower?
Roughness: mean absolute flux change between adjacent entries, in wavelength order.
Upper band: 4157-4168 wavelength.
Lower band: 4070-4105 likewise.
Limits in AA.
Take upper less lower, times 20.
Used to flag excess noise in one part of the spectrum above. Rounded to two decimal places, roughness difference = -0.60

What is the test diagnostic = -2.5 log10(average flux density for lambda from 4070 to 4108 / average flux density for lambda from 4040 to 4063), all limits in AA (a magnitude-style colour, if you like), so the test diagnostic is 0.07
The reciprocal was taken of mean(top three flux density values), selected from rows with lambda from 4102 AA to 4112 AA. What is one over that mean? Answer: 0.70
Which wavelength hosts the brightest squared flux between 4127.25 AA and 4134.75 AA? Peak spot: 4134.0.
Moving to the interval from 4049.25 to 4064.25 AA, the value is 4050.0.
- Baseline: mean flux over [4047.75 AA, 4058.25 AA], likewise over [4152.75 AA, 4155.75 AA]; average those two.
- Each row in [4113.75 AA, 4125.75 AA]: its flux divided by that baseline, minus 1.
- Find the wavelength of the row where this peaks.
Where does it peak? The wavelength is 4123.5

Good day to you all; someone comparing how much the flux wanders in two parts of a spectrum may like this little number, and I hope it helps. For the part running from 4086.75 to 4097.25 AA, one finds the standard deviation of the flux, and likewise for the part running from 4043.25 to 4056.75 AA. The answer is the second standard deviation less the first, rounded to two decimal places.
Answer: 0.04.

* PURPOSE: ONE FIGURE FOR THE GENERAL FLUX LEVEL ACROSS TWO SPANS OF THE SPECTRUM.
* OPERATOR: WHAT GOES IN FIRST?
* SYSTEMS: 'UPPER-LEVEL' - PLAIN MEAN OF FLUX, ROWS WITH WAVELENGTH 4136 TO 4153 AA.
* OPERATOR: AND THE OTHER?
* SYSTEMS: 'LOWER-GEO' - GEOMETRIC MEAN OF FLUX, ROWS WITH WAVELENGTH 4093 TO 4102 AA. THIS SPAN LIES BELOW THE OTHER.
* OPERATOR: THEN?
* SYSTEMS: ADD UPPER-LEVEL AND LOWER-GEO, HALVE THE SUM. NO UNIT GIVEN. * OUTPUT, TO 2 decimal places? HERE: 1.41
